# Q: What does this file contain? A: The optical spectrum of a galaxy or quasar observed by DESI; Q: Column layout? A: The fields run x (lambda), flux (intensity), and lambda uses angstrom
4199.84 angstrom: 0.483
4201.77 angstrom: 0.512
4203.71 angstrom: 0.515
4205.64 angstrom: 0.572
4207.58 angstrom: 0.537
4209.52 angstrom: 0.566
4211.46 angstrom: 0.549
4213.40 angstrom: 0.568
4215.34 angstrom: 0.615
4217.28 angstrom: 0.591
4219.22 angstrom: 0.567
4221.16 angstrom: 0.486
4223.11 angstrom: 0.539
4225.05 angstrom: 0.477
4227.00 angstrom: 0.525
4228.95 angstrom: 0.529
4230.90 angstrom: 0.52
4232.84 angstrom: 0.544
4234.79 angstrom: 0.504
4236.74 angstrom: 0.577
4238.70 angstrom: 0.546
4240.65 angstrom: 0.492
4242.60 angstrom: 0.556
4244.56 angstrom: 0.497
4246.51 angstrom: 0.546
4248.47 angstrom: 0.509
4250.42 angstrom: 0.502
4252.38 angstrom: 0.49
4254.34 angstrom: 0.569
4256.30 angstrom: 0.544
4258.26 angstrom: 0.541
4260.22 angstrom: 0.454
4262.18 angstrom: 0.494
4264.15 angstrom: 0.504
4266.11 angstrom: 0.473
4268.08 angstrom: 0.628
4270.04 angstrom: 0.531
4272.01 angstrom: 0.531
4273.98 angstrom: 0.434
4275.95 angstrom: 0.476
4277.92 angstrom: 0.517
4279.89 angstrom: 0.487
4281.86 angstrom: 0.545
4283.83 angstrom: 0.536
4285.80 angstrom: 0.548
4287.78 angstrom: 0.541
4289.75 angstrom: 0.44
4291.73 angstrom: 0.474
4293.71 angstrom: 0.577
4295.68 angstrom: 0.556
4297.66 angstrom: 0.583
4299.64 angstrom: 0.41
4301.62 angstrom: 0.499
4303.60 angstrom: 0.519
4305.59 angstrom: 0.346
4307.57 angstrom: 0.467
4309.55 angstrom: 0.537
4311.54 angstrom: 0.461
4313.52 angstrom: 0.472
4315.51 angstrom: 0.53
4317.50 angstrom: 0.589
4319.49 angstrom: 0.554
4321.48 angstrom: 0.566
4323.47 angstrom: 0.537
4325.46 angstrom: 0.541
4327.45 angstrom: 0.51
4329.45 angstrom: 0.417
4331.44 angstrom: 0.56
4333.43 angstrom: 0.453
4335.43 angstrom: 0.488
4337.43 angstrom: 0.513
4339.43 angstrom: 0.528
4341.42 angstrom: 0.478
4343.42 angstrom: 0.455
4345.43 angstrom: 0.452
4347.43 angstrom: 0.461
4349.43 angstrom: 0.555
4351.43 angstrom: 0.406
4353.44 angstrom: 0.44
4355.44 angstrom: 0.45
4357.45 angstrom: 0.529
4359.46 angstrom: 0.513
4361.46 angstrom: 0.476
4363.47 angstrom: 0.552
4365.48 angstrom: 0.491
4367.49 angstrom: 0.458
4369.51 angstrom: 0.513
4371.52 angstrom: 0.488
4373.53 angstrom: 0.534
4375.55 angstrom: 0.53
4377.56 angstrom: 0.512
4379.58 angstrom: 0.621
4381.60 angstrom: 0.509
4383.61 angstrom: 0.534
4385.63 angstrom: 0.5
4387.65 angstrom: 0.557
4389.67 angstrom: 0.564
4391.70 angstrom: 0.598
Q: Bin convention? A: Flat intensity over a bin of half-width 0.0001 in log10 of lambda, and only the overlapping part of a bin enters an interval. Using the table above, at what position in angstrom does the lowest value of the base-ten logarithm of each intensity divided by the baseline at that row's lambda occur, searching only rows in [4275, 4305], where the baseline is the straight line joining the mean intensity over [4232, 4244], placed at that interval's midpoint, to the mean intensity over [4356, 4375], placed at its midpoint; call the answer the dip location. 4299.64 angstrom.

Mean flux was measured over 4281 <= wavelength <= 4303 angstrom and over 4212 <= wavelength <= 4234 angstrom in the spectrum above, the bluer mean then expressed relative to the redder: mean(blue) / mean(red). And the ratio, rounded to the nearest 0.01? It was 1.04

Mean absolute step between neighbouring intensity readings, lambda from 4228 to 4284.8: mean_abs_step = 0.045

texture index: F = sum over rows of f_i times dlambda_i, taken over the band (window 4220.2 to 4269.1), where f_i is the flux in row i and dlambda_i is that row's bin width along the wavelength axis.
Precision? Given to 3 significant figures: 25.5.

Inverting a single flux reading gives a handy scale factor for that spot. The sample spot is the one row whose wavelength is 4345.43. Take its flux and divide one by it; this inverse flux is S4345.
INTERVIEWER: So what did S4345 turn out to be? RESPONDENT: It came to 2.21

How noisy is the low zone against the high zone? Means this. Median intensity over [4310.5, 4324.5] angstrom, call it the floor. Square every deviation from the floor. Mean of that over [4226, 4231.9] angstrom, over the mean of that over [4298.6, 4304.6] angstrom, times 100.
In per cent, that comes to 3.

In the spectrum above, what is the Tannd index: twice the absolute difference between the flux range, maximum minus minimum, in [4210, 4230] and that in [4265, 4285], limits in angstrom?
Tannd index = 0.11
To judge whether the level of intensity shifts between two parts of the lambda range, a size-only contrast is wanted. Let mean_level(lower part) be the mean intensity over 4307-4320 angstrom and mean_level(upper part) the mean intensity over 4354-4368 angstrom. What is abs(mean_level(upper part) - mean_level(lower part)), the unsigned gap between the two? 0.02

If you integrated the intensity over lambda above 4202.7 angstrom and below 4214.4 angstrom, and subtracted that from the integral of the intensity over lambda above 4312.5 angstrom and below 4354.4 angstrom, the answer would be 15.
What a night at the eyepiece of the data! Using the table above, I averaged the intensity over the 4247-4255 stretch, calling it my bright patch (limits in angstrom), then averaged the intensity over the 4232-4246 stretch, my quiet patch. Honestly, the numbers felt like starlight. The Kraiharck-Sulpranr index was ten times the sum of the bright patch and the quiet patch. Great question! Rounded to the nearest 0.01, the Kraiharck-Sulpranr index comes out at 10.48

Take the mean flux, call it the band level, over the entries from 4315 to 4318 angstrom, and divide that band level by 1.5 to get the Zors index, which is 0.373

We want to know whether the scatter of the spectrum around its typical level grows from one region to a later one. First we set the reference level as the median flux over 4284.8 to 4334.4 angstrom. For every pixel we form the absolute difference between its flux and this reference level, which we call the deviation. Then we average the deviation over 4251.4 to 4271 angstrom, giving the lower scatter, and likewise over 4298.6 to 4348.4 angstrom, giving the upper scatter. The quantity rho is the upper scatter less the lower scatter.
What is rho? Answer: 0.010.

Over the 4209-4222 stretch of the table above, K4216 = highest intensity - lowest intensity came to 0.129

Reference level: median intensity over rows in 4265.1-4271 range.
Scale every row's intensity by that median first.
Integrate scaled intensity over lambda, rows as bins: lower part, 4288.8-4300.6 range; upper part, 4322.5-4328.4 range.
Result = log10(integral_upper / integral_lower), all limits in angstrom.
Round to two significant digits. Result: -0.28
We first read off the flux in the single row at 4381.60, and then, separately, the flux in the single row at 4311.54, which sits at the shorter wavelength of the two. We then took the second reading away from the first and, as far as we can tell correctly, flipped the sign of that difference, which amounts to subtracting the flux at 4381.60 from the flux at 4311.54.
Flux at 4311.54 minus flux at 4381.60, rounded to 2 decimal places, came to -0.05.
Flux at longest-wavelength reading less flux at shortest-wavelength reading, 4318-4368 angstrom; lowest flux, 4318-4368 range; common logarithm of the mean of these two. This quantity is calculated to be -0.81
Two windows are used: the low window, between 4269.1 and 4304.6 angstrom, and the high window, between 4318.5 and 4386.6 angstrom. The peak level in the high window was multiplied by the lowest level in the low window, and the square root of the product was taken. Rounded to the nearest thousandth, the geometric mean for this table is 0.505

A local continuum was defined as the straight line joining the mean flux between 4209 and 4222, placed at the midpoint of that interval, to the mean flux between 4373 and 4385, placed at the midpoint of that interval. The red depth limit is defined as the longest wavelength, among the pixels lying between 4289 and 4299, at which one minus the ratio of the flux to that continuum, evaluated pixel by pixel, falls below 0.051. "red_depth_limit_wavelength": 4297.66 angstrom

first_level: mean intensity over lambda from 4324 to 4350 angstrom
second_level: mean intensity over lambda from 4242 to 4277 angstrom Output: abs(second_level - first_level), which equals 0.022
